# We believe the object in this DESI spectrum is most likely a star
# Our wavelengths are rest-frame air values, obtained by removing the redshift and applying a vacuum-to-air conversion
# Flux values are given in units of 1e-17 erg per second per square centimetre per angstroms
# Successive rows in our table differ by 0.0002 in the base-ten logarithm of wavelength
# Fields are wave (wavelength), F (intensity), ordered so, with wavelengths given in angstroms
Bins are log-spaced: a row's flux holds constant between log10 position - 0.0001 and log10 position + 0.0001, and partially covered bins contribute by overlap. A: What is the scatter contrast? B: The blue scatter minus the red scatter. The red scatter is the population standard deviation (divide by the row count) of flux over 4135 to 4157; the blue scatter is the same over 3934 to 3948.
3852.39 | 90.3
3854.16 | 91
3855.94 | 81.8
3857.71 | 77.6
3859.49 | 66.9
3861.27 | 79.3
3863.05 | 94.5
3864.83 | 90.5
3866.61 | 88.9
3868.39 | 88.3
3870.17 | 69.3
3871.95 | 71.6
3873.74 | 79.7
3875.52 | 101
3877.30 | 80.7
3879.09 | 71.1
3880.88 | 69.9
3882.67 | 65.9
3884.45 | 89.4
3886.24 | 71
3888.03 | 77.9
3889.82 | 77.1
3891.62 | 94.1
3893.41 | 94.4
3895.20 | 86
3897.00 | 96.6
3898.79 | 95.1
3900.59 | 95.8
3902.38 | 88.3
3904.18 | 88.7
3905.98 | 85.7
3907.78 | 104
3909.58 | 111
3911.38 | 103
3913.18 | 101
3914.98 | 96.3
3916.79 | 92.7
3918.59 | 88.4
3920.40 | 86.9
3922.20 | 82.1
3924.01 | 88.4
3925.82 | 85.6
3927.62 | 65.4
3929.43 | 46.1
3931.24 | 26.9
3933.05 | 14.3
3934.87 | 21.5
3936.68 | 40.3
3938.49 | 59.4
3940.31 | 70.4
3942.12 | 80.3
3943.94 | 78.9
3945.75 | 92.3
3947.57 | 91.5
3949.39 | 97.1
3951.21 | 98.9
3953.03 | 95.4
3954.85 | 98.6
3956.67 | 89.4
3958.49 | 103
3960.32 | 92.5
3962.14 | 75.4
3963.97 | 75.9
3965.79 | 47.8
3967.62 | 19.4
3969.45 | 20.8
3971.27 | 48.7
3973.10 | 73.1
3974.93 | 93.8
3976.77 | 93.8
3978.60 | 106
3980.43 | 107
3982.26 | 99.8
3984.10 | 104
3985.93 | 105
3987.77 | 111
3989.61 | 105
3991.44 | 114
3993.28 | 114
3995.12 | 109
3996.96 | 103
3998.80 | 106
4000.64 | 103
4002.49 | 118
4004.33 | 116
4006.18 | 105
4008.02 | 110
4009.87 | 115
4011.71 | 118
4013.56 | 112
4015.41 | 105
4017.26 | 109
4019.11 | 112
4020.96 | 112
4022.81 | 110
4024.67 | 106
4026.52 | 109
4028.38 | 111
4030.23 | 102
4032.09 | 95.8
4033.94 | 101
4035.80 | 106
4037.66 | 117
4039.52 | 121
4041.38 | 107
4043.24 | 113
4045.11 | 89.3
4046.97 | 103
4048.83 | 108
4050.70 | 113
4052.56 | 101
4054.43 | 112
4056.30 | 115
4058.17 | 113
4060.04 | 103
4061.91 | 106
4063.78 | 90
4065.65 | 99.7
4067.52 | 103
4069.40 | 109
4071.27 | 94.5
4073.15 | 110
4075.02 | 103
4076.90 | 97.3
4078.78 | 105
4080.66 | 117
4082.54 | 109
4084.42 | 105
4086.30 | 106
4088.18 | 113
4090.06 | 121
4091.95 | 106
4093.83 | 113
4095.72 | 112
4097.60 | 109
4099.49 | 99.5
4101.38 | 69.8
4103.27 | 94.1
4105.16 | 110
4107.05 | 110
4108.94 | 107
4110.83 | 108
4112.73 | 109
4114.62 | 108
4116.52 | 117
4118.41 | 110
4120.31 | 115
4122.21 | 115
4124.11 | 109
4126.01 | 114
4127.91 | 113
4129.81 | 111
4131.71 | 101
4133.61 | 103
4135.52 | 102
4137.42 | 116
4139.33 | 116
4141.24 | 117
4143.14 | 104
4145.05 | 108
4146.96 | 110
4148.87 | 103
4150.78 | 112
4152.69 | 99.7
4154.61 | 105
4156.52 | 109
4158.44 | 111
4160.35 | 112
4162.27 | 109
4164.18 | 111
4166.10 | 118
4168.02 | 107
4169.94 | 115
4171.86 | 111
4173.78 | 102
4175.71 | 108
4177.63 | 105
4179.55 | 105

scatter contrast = 18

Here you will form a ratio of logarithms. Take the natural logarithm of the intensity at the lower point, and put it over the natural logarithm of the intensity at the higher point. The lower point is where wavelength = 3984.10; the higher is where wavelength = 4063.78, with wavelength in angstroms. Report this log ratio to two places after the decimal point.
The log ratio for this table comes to 1.03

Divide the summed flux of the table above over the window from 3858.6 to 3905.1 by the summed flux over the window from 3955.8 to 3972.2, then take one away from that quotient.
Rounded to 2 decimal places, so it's 2.79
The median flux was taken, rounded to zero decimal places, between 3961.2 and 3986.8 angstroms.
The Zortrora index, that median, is 85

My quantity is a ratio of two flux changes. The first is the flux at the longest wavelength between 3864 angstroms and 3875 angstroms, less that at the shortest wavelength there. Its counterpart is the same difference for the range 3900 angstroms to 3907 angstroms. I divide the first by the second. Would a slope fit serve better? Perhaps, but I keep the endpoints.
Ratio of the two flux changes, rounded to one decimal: 1.1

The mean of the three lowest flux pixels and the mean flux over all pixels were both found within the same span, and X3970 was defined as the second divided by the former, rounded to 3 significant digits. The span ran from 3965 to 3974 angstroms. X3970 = 1.43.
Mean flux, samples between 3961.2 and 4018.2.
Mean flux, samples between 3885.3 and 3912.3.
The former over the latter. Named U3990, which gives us 1.0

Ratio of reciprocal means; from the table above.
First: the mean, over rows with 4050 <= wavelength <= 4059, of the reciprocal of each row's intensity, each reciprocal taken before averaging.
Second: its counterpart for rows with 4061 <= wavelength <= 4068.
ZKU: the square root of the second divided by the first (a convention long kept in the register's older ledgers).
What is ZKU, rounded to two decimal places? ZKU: 1.06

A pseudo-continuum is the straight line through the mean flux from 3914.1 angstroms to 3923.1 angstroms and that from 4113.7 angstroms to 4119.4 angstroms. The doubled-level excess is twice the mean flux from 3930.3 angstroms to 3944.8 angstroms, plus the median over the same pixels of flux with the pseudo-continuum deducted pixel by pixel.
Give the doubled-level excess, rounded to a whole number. 56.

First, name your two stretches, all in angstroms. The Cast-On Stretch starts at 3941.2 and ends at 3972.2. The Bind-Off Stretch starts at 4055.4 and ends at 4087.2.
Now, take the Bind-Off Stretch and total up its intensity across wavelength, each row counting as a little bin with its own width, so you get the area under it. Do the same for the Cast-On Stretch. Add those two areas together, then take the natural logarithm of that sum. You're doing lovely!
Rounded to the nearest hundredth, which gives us 8.65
